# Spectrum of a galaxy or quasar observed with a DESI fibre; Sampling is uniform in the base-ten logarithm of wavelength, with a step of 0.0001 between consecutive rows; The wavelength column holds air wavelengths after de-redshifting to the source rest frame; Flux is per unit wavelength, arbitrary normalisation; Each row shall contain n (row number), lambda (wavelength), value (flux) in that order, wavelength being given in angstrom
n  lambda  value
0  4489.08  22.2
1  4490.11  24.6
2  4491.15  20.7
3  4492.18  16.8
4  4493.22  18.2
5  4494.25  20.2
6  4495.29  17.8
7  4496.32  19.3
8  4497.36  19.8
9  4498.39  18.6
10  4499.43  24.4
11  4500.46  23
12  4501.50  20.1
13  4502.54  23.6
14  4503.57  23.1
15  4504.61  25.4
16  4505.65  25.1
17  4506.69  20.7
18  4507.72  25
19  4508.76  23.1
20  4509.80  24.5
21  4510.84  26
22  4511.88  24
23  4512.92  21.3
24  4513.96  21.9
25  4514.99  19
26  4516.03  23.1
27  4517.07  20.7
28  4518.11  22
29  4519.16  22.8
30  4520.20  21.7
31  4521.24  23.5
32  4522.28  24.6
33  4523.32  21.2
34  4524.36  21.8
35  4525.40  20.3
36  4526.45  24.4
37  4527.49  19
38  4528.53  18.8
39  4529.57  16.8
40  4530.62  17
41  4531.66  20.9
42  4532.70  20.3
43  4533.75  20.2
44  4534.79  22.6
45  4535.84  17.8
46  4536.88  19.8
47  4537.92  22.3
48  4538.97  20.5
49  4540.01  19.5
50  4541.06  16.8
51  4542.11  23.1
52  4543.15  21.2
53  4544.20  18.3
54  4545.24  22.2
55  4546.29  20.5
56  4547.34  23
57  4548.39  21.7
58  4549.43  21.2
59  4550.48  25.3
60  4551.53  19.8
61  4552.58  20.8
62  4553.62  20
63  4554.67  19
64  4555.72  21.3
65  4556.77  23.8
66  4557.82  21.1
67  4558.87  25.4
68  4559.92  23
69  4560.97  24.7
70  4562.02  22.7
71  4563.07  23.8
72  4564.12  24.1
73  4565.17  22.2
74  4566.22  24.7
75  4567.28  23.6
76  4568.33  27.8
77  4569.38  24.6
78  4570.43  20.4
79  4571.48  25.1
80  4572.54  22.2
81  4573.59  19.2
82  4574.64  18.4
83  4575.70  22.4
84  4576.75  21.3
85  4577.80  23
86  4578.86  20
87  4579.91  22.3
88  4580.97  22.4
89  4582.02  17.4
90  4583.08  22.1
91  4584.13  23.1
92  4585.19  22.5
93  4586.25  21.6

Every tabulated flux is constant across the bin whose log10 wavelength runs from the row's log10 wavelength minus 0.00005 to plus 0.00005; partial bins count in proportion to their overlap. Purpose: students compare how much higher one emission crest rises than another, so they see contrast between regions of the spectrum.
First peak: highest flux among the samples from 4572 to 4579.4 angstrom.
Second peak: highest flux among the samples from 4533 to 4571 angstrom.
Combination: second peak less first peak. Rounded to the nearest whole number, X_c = 5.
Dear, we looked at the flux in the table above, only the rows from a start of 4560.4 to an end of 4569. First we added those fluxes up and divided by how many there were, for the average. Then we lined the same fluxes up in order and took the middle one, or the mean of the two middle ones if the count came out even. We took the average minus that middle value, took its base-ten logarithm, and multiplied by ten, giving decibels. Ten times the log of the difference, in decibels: -6.0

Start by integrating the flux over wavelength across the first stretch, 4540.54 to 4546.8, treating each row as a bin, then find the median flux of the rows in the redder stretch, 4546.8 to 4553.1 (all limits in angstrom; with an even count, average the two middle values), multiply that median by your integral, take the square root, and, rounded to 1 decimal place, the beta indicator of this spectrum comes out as 52.3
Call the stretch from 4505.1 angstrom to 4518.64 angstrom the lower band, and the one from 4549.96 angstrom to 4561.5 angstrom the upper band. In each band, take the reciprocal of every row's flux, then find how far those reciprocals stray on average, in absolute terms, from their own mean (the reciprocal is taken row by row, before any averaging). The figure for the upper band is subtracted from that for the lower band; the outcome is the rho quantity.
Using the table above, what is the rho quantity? -0.0007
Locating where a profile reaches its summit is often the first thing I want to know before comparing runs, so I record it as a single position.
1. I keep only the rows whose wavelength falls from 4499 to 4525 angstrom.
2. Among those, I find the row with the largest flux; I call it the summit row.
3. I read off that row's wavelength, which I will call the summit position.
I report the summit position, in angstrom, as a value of 4510.84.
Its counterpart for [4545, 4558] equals 4550.48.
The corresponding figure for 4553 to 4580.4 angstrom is 4568.33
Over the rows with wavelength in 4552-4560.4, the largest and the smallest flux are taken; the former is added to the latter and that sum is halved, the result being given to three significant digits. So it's 22.2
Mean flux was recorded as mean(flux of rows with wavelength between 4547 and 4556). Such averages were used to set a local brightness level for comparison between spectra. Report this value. 21.3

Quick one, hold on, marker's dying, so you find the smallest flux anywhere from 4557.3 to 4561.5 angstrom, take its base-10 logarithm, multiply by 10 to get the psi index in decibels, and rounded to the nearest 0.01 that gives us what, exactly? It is 13.24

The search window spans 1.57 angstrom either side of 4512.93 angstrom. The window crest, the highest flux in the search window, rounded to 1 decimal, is 24.0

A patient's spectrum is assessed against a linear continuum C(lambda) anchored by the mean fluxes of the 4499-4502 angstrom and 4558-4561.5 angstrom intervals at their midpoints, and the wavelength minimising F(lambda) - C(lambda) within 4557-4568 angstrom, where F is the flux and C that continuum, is 4557.82 angstrom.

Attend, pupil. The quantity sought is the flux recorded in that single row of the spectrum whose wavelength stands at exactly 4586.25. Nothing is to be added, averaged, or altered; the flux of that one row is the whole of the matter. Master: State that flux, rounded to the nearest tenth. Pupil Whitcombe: 21.6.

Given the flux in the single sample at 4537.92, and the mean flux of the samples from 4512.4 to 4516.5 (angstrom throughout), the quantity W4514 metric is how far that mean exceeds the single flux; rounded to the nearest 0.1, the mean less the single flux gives -1.0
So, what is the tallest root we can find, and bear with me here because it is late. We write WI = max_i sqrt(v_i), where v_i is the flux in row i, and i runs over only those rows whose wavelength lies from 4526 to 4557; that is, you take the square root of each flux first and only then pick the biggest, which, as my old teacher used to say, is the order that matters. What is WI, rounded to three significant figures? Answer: 5.03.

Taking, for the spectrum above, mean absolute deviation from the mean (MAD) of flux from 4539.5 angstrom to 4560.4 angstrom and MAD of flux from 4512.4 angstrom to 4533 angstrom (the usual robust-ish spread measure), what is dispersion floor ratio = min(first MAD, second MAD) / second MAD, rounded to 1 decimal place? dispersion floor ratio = 1.0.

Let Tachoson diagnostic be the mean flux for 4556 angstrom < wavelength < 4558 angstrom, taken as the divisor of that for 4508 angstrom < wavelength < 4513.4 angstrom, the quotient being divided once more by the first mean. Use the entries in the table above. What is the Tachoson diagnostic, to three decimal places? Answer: 0.047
